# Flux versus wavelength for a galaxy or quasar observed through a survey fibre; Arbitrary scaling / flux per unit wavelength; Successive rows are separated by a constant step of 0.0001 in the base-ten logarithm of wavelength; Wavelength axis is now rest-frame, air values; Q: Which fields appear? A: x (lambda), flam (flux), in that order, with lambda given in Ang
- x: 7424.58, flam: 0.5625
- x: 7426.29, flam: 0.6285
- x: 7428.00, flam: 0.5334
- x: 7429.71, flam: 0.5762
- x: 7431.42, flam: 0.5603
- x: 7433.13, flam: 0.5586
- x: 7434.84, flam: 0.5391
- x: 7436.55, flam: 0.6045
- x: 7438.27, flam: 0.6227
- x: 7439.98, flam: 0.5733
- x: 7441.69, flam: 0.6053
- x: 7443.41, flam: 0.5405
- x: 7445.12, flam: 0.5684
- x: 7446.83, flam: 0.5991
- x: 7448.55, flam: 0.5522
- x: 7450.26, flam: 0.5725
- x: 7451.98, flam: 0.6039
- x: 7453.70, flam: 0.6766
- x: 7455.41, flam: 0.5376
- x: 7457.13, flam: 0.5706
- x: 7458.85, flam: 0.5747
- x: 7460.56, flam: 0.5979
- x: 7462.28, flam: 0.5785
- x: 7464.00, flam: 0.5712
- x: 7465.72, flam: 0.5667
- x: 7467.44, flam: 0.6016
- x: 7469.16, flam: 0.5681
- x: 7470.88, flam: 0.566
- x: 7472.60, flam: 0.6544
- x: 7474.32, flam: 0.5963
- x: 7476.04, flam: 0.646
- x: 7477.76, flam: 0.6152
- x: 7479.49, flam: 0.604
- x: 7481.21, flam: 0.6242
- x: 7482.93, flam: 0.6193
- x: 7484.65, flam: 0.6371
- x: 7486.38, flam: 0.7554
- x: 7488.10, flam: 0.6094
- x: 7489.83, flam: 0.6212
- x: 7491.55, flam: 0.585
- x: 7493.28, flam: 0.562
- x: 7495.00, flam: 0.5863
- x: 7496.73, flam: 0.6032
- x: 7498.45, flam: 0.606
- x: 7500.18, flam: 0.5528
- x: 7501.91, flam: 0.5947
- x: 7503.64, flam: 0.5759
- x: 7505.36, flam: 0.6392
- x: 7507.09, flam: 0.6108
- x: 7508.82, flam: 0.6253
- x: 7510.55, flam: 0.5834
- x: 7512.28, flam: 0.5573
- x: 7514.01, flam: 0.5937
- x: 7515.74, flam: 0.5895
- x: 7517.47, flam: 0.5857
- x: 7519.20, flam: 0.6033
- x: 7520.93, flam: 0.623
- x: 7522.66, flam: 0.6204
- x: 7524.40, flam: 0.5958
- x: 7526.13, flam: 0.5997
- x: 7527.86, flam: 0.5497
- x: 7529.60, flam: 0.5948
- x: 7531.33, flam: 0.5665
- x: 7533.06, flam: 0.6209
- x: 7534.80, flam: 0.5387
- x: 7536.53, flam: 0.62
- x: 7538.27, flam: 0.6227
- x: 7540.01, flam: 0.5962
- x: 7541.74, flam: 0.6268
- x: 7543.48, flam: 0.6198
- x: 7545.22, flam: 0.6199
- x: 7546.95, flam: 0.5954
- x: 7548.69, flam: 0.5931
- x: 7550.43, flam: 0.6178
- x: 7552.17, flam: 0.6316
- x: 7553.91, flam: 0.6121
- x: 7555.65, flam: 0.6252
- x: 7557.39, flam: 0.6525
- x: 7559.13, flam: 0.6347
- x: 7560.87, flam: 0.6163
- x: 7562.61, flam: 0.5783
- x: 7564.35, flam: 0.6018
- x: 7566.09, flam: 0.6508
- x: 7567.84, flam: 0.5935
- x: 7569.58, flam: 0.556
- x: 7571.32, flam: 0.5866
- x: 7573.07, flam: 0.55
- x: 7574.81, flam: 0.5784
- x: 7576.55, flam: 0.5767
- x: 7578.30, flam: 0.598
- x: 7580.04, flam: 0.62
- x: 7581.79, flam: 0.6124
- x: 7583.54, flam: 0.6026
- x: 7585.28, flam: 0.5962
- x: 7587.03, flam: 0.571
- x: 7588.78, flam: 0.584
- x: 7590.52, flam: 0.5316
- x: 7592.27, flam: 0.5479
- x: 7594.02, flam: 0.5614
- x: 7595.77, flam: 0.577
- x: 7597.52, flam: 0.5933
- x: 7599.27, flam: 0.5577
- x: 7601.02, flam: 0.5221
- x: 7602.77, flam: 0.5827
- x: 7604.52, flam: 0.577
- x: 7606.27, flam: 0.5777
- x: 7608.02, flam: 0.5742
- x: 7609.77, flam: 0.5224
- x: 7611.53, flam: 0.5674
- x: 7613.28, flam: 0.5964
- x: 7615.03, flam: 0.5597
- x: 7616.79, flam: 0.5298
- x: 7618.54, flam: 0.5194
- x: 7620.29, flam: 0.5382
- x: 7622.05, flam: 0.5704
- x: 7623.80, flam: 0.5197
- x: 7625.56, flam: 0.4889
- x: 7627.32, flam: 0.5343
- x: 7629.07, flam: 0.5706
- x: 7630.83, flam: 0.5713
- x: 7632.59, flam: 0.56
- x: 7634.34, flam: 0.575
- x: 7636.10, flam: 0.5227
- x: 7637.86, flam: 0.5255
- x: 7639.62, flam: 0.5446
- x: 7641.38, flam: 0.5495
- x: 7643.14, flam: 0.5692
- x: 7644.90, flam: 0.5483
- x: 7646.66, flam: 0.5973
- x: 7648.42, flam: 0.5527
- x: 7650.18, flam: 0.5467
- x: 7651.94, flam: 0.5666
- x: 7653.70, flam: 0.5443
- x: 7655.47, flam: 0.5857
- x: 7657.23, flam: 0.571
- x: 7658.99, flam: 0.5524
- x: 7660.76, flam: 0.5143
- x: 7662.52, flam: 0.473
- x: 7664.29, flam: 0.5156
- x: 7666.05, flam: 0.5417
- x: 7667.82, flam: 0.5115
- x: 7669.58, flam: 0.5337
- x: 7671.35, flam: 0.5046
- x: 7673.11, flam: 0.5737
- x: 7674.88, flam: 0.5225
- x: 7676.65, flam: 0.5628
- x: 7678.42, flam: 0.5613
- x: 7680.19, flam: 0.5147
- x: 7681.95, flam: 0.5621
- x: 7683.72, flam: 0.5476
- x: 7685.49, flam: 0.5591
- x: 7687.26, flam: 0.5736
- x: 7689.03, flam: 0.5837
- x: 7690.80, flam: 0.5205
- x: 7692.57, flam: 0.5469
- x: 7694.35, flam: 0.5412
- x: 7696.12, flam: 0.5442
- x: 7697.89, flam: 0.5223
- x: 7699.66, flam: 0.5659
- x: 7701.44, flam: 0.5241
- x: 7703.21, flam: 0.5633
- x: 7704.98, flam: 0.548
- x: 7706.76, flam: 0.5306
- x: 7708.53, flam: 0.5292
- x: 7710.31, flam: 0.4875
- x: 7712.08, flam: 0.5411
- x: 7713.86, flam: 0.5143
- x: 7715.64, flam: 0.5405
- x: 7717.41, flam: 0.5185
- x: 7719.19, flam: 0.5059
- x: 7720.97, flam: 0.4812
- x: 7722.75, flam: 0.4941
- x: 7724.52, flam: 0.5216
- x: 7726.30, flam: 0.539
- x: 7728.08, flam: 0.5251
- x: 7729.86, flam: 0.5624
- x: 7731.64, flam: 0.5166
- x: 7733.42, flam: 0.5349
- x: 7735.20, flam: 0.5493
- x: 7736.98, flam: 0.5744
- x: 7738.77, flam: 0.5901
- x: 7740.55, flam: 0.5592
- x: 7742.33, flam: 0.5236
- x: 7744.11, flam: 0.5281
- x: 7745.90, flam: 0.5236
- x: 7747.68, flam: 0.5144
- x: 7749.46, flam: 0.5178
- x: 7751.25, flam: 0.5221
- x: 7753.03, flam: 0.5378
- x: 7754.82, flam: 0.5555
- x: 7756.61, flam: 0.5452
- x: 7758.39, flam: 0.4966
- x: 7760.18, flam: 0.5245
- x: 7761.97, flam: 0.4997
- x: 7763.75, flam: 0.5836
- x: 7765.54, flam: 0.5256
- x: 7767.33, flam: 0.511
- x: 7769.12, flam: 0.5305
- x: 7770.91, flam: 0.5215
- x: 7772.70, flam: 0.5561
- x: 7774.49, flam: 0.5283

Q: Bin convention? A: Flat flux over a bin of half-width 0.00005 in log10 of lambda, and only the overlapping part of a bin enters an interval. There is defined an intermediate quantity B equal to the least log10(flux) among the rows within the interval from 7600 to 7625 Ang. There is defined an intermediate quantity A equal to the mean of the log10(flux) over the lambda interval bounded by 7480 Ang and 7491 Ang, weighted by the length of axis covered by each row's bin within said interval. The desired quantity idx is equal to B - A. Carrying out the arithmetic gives -0.090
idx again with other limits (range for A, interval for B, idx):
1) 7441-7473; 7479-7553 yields -0.034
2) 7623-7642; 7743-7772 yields -0.038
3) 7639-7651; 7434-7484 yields -0.016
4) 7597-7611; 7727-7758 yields -0.039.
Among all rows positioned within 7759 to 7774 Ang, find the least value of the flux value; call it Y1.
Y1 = 0.4997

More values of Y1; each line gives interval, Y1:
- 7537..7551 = 0.5931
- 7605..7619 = 0.5194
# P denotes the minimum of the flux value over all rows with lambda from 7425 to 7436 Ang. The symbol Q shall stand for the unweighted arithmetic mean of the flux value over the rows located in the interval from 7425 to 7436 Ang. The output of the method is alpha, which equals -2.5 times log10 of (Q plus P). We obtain -0.10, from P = 0.5334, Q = 0.57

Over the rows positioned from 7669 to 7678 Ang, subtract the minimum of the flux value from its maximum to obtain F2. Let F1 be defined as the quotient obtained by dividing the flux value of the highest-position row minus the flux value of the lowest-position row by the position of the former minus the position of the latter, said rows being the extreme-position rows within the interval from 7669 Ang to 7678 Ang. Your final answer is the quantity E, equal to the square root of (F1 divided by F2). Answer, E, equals 0.24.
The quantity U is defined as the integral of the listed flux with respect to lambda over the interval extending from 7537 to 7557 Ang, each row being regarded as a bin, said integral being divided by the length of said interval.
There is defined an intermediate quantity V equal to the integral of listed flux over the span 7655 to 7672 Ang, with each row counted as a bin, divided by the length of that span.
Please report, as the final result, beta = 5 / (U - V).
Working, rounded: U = 0.62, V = 0.529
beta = 58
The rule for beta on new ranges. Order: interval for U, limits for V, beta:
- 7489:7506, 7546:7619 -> 646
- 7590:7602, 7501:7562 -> -105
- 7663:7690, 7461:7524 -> -83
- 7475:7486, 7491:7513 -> 131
